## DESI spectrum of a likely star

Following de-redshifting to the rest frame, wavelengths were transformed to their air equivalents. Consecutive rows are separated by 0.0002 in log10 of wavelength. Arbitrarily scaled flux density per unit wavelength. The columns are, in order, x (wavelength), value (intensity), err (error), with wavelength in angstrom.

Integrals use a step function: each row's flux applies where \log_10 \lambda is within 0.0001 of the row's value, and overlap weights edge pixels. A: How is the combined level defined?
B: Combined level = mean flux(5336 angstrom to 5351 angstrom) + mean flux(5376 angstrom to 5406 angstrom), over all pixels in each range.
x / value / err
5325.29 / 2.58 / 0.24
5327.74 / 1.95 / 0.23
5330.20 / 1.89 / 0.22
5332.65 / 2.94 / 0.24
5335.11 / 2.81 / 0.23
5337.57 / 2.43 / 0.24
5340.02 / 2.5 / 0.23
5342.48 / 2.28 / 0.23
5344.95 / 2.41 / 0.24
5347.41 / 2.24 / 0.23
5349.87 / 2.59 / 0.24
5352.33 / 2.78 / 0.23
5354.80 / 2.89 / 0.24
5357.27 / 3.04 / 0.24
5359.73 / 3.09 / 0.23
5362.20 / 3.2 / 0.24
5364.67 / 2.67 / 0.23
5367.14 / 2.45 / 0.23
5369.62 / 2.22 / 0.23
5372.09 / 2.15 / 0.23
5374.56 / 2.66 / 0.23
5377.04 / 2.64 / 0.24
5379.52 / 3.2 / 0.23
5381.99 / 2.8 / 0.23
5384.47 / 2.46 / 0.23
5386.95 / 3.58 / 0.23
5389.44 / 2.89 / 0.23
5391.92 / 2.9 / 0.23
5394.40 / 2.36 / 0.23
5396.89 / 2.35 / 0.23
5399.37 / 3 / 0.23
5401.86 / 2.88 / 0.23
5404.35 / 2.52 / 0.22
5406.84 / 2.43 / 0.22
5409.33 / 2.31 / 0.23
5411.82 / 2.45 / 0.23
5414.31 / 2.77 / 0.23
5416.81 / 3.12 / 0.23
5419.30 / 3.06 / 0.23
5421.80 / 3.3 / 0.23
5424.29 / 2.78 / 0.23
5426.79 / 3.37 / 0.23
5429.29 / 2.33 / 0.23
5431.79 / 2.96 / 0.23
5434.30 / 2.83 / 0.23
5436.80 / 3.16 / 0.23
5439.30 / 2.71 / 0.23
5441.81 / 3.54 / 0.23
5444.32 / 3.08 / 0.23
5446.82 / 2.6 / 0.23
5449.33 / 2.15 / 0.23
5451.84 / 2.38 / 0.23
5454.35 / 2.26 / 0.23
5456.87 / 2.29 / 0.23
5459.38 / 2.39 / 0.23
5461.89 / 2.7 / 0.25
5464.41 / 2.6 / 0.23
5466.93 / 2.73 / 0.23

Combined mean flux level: 5.21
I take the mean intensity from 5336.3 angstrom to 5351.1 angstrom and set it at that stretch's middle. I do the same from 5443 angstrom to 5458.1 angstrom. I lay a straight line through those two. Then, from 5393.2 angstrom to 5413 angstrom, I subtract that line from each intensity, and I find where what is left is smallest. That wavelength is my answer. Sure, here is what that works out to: 5409.33 angstrom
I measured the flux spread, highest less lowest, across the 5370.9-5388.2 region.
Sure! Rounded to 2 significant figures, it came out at 1.4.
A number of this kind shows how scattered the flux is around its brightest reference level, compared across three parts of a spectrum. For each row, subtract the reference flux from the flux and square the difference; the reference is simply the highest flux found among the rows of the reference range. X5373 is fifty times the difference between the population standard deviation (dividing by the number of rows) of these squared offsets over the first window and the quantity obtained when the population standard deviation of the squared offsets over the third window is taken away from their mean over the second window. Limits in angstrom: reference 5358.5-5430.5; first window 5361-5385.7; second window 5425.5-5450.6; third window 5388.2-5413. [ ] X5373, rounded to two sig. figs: 21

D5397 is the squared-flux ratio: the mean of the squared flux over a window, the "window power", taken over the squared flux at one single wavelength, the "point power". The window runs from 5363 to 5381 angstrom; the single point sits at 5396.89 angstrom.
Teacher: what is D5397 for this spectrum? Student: 1.2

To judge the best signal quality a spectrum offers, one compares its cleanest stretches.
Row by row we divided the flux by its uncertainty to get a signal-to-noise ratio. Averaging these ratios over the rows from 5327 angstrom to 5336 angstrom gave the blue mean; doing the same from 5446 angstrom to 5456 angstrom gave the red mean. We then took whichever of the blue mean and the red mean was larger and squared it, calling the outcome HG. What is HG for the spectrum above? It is 108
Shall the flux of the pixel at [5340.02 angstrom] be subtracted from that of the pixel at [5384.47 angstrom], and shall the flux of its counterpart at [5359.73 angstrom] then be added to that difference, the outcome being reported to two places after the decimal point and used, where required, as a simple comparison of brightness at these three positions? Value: 3.05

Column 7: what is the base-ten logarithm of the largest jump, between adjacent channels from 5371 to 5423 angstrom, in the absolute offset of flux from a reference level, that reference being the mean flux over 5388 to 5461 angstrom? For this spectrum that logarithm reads -0.16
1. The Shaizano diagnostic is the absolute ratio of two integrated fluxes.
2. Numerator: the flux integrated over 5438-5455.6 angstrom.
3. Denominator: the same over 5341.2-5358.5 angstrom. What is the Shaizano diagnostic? 1.05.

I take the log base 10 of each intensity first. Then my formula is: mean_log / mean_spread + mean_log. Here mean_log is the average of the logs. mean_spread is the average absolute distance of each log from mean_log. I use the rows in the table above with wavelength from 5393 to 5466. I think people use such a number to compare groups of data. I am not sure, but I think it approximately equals 9.0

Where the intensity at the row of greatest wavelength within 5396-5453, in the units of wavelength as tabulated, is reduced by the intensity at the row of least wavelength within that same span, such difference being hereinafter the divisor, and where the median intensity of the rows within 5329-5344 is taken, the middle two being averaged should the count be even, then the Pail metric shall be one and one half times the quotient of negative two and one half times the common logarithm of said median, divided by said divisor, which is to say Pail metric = -49.0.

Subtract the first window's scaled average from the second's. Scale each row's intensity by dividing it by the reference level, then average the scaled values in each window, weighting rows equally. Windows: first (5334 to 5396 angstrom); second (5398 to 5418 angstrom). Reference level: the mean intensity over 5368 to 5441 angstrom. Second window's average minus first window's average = -0.002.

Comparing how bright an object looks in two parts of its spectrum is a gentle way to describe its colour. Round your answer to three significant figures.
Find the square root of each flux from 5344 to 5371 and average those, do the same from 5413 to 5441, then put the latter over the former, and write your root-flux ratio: 1.05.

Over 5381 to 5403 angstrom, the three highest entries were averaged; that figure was 3.16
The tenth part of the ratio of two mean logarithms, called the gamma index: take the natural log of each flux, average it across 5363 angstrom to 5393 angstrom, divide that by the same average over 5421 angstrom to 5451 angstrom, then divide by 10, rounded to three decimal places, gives 0.094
